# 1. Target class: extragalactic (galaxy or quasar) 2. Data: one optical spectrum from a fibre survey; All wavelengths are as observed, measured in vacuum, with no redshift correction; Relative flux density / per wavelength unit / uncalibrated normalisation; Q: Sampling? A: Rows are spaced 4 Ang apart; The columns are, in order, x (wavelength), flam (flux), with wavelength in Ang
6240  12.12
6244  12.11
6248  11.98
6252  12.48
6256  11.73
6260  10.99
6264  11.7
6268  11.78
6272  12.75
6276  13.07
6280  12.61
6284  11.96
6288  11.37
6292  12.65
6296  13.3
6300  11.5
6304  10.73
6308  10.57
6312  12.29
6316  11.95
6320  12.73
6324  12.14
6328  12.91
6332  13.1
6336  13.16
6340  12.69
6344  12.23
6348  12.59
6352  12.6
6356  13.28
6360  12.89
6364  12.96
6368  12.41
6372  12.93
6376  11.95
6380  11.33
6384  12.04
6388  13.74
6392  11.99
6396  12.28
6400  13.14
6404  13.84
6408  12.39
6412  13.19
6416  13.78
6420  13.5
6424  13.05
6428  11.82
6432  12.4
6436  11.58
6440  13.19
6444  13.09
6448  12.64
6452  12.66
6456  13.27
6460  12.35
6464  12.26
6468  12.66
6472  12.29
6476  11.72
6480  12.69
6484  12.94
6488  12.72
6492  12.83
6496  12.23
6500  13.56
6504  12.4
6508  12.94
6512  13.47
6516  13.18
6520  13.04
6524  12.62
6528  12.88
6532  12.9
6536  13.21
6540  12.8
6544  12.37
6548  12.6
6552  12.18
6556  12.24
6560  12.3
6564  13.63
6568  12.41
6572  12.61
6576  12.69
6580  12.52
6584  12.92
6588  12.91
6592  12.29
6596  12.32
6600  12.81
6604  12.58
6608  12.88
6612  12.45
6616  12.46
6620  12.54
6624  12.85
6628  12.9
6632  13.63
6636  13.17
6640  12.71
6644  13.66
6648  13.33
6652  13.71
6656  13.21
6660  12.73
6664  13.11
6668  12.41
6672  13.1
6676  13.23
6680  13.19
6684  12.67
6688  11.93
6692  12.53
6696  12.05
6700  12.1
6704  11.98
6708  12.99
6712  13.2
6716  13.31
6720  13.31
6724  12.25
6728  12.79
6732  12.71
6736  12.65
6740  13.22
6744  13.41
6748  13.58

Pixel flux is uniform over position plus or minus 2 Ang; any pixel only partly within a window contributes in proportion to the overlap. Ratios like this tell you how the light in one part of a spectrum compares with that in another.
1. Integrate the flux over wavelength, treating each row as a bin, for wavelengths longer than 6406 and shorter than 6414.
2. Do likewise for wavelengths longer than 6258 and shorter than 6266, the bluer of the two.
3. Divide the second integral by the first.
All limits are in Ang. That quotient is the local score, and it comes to 0.89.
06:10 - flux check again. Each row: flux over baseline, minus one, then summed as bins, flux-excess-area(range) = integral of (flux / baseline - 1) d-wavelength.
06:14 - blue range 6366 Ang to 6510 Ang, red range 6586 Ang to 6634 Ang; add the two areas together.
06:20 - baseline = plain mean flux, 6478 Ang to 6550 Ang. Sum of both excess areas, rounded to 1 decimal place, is -2.7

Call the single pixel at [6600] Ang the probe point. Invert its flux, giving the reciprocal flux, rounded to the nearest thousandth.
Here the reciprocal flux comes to 0.078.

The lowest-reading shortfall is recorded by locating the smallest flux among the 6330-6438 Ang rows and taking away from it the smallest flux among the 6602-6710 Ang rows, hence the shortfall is -0.6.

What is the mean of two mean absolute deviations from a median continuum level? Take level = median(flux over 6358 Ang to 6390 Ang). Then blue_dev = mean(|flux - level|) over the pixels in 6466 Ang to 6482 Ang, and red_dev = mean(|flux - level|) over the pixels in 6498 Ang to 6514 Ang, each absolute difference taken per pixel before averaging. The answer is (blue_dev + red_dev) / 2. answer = 0.45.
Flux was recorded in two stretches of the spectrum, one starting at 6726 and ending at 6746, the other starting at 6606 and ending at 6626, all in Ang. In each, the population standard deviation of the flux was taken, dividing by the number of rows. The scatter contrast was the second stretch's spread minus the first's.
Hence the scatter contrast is -0.11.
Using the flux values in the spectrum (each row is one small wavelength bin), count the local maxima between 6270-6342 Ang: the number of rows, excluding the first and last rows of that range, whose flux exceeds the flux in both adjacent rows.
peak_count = 5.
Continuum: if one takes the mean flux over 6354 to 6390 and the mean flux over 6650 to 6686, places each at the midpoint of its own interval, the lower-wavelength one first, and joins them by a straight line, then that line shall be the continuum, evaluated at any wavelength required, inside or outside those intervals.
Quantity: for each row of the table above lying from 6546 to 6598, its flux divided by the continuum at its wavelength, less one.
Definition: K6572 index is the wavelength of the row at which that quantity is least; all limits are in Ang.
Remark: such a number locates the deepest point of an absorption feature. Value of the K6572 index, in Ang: 6552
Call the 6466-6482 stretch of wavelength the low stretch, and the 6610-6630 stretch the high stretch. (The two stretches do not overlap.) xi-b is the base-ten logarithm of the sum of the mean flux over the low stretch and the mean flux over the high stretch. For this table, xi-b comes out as 1.40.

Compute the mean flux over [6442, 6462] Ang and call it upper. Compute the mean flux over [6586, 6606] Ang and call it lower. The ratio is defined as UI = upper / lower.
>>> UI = 1.02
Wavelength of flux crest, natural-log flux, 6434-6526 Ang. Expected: 6500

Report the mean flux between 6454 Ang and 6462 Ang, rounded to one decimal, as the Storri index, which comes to 12.8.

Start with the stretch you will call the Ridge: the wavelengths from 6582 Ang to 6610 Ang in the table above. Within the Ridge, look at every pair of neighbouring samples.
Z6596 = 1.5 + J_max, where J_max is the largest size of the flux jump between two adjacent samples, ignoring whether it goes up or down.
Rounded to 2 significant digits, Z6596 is 2.1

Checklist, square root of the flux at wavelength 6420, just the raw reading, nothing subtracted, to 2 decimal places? 3.67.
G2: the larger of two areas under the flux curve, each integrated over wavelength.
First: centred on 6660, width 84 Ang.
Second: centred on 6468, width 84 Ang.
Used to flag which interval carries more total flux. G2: 1083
